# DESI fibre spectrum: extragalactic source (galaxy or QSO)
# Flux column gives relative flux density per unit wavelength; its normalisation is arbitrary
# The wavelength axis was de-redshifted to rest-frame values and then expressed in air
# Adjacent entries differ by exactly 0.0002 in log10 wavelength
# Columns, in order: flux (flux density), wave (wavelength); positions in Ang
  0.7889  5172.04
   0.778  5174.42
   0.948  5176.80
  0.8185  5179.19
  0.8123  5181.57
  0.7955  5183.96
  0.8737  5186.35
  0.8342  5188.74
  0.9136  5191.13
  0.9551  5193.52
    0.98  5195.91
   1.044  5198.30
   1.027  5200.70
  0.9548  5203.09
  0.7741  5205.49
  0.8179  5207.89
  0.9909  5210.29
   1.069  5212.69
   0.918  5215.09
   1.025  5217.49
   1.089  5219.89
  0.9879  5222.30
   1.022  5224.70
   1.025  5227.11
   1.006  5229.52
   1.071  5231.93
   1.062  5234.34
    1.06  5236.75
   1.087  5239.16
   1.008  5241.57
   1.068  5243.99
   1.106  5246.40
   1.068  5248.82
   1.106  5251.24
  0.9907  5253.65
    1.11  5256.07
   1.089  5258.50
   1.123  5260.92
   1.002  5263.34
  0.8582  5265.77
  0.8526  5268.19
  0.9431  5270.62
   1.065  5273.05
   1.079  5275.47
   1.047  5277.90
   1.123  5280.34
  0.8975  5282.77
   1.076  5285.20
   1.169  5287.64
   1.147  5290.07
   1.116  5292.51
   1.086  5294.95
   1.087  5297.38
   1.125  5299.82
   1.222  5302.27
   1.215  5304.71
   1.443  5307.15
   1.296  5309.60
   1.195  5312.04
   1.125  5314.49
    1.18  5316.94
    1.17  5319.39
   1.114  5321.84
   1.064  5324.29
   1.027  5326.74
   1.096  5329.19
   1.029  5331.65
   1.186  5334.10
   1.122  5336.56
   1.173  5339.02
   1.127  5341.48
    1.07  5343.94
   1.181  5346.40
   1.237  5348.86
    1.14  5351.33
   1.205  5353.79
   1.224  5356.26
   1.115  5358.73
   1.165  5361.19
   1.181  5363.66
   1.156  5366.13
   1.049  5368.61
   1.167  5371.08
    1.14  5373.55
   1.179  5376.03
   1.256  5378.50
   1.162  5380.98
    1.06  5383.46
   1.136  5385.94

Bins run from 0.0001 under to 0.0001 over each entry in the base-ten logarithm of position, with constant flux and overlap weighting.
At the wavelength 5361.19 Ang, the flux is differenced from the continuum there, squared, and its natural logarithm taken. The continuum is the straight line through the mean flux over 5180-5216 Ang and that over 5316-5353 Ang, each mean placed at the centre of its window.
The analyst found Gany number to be -11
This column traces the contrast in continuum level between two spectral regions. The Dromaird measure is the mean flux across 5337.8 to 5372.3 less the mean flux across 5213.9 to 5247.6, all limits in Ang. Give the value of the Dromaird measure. 0.12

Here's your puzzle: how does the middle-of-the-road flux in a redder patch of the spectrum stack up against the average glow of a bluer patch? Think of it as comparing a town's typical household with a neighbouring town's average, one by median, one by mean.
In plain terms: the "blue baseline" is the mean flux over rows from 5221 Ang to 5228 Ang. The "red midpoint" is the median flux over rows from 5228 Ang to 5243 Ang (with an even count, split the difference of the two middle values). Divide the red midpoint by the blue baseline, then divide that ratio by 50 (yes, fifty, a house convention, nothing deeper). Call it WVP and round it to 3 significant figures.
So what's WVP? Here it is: 0.0210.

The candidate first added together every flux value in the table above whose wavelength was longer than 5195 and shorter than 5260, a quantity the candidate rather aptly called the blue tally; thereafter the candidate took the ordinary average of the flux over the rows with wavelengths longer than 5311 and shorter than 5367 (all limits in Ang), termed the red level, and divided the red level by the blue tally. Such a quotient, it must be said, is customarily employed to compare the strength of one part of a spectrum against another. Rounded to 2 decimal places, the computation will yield 0.04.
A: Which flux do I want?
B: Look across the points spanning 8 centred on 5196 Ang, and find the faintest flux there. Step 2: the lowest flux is 0.9551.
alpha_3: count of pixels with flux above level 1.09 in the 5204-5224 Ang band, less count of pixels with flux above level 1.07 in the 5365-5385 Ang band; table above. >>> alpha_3 -6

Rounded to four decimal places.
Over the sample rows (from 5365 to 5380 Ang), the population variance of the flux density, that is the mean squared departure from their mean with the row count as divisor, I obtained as 0.0037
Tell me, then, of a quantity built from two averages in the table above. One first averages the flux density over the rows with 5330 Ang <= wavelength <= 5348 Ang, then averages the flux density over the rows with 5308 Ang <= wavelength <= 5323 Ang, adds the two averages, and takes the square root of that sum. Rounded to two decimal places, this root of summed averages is 1.52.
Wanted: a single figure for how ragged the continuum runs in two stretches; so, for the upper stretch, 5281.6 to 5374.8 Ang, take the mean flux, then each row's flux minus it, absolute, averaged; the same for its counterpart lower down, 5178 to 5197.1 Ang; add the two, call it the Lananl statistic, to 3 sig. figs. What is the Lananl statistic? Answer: 0.118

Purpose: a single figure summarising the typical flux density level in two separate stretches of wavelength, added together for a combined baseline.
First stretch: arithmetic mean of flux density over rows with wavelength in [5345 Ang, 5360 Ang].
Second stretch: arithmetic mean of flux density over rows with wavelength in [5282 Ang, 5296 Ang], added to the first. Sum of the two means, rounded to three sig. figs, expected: 2.27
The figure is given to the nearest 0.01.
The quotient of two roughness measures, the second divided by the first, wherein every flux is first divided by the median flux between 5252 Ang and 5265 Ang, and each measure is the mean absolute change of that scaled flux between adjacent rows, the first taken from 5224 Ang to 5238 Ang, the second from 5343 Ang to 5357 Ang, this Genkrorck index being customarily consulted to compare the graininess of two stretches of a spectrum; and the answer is 3.55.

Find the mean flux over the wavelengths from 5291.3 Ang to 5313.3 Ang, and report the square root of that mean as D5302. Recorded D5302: 1.09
